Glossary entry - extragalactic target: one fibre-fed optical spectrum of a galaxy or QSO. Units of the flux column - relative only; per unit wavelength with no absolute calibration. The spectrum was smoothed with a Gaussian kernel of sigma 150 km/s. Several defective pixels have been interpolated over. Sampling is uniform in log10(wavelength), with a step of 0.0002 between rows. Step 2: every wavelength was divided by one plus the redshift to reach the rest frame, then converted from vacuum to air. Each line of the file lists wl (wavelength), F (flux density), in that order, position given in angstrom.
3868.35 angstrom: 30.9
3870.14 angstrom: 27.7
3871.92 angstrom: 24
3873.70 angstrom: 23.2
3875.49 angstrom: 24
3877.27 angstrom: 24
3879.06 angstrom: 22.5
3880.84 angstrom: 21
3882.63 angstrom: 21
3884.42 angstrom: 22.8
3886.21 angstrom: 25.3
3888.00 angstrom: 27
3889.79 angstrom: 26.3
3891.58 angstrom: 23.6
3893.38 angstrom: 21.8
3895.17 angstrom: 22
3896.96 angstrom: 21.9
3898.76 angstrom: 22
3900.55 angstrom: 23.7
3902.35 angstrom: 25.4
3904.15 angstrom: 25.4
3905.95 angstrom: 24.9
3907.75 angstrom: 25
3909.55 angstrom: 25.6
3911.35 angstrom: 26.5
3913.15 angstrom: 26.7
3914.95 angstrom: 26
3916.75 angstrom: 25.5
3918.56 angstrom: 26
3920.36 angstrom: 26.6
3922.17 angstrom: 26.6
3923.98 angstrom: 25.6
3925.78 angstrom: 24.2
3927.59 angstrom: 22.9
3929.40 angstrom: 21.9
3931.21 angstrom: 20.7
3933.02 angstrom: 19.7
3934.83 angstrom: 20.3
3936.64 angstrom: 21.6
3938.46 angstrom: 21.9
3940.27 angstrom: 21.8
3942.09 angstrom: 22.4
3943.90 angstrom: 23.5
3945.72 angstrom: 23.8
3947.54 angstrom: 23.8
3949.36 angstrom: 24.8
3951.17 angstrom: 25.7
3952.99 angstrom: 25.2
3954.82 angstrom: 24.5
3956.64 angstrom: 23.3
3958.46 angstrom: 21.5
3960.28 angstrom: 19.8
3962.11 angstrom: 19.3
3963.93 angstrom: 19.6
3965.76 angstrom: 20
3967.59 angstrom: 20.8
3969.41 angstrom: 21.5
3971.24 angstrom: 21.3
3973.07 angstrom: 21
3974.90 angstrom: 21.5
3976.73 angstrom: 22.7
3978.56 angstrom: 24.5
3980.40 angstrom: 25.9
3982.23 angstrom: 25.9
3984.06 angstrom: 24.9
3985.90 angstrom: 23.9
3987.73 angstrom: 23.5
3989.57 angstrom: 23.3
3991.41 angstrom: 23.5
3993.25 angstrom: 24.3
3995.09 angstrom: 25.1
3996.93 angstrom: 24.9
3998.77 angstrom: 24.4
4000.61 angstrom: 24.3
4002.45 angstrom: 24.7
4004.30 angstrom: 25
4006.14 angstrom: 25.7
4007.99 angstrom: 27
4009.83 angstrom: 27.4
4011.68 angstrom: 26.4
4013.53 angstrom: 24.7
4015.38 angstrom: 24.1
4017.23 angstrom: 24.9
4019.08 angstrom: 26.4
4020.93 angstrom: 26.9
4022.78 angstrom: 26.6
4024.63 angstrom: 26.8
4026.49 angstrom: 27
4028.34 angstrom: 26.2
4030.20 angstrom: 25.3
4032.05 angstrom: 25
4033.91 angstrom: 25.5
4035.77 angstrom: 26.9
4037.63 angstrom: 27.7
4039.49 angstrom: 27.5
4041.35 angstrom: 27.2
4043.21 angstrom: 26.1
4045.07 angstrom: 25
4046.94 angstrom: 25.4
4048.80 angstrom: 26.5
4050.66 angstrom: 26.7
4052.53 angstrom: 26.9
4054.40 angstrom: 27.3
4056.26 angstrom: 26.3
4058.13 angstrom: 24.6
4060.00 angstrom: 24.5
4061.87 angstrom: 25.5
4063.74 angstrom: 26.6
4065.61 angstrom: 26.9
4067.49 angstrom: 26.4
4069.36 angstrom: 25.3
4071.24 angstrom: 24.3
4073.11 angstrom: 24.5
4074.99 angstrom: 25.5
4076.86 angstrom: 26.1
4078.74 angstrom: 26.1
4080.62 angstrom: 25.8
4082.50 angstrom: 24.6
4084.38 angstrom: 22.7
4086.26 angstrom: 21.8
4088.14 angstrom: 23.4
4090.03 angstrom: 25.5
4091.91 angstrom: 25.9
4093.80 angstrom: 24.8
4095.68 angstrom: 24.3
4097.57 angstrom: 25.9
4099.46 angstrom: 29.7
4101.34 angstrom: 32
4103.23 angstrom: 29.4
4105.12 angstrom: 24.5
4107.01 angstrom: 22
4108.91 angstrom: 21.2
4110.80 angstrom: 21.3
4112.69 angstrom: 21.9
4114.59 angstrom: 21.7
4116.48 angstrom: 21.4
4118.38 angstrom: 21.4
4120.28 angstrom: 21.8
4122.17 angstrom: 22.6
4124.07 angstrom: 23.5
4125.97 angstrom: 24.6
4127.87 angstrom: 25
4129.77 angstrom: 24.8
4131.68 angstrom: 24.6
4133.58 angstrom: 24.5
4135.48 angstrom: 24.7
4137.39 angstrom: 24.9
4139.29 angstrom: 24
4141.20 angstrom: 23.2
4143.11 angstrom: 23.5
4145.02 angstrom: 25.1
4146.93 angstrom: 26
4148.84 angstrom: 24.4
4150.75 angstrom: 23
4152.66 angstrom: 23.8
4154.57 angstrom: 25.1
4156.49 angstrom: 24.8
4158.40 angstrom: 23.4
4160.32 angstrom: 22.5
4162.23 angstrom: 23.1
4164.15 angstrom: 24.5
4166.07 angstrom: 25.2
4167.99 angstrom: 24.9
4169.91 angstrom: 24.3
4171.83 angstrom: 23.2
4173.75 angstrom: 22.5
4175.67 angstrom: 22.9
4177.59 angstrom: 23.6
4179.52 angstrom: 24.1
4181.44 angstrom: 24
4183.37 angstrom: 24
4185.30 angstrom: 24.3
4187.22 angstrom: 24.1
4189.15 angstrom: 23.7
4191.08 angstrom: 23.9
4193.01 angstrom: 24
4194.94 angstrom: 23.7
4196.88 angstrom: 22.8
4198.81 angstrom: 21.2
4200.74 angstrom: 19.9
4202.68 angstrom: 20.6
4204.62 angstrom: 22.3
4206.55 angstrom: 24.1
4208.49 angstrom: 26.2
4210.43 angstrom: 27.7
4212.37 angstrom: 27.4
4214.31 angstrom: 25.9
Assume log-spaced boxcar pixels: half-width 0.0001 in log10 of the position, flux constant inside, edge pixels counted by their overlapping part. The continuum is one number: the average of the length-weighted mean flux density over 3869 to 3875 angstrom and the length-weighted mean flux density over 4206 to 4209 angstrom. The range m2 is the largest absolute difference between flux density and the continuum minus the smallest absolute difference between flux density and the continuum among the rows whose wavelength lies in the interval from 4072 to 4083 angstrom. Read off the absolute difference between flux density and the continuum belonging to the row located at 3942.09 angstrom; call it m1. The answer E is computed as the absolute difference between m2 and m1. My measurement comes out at 2.11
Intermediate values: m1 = 2.7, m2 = 0.6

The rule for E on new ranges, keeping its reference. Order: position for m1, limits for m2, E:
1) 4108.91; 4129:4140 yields 3.01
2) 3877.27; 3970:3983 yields 2.39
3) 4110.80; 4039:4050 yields 1.54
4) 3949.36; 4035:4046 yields 2.16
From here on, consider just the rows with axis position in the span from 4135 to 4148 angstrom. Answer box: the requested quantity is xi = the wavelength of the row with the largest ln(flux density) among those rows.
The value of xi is 4146.93 angstrom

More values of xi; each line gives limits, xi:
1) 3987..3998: 3995.09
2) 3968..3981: 3980.40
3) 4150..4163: 4154.57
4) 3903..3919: 3913.15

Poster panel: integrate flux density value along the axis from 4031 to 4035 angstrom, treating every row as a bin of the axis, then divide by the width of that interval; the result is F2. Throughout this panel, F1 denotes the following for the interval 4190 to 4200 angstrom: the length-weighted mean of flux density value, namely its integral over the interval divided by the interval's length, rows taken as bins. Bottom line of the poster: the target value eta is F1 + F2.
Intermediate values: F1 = 23.1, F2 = 25.3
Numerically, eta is 48.4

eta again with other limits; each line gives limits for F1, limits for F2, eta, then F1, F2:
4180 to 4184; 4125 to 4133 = 48.7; 24.0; 24.7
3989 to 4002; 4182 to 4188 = 48.4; 24.3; 24.1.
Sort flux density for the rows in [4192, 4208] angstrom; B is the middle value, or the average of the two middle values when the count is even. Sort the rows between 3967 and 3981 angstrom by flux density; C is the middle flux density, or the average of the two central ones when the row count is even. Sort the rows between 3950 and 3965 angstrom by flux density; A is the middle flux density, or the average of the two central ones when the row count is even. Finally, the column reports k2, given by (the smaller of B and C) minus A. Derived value -0.9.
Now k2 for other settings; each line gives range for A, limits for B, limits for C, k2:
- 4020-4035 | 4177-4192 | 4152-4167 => -2.4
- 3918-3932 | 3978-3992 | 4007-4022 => -0.7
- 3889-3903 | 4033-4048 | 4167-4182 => 1.0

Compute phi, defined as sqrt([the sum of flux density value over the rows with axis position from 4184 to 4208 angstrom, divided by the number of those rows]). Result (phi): 4.8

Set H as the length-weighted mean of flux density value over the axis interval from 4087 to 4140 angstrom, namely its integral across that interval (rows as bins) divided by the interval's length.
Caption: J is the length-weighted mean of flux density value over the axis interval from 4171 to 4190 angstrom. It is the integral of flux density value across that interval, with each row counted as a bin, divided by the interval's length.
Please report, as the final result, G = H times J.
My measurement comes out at 575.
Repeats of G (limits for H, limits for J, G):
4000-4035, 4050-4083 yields 665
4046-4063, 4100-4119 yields 619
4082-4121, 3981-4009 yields 597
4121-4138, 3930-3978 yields 535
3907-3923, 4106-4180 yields 614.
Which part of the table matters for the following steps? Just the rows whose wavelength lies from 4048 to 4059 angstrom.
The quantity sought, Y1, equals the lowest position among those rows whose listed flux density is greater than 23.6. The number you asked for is 4048.80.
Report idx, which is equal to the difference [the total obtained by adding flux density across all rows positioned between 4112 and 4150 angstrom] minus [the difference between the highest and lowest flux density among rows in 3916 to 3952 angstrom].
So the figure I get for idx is 467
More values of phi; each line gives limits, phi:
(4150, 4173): 4.9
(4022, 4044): 5.1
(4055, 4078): 5.1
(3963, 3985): 4.7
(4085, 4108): 5.1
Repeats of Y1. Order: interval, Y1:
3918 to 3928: 3918.56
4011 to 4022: 4011.68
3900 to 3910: 3900.55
